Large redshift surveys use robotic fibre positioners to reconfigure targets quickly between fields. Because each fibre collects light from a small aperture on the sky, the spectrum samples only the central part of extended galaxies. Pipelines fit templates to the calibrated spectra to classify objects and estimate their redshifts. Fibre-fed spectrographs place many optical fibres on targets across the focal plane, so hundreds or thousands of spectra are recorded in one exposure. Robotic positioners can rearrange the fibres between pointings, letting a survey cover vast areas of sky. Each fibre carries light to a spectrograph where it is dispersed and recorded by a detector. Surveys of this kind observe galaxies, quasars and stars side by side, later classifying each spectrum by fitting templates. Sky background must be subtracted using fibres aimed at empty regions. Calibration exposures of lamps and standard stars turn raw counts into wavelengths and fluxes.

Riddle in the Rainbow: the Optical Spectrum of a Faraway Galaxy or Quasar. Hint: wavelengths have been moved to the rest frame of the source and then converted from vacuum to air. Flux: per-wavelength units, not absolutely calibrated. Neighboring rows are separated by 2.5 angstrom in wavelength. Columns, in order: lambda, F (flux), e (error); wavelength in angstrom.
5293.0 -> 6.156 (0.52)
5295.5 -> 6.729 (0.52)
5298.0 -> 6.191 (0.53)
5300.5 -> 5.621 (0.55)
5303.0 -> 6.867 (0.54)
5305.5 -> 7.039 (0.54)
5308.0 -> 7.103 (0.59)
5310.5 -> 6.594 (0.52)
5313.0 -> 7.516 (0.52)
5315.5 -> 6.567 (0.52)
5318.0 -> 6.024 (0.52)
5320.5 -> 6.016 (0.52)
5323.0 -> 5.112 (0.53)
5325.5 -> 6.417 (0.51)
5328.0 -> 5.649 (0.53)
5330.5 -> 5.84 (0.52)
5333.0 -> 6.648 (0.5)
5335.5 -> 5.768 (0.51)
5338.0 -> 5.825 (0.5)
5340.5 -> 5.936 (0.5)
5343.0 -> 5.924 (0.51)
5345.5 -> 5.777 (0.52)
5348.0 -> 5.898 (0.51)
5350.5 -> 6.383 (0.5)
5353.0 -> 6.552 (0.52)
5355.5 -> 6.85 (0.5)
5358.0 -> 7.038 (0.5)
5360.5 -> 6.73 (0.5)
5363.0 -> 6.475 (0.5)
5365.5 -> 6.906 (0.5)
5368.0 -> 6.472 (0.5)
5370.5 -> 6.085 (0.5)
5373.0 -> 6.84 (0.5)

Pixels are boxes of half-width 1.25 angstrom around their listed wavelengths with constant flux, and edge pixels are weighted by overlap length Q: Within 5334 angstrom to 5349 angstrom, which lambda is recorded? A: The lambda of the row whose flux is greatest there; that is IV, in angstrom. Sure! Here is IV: 5340.5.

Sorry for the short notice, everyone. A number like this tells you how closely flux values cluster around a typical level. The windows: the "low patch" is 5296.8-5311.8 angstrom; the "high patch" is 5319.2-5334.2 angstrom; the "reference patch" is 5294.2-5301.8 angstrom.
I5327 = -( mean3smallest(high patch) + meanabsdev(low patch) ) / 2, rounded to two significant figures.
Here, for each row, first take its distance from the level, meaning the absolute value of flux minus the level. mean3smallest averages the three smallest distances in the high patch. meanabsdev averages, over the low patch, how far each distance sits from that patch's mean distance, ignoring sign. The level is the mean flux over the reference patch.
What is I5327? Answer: -0.25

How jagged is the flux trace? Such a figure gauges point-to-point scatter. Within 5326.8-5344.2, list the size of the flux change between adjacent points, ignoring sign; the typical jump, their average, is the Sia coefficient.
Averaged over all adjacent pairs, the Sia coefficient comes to 0.34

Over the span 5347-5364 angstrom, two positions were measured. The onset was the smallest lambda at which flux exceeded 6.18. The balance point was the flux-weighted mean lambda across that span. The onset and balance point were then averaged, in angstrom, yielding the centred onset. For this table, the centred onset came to 5353.1 angstrom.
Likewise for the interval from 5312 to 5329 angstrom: 5316.6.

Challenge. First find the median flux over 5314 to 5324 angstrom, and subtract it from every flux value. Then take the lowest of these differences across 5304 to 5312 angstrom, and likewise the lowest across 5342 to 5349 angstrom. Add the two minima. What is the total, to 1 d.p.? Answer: 0.3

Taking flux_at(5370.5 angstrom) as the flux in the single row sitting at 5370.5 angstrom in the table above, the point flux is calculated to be 6.085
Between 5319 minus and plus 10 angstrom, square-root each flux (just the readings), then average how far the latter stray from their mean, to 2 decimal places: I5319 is 0.11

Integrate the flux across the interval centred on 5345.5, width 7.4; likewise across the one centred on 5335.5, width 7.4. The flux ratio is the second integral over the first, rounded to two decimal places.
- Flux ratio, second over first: 1.04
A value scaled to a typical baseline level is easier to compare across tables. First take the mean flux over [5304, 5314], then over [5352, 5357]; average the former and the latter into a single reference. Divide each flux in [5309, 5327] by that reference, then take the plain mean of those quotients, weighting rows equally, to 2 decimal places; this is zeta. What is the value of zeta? 0.92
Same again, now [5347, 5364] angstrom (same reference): 0.95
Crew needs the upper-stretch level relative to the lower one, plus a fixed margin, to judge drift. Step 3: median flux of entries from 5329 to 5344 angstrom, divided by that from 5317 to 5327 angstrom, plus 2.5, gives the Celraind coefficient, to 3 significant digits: 3.48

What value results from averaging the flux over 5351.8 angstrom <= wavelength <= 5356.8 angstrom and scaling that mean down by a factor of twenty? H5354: 0.34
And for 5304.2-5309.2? 0.35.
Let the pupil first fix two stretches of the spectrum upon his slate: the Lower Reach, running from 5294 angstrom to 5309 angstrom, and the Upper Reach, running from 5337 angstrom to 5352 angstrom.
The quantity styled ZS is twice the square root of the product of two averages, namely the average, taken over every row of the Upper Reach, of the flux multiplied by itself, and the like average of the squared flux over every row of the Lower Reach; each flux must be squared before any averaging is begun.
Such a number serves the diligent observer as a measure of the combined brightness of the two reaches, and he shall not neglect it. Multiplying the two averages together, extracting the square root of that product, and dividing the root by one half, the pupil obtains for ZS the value 78.8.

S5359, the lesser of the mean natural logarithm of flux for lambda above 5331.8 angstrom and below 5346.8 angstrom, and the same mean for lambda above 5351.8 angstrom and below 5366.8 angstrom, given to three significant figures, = 1.79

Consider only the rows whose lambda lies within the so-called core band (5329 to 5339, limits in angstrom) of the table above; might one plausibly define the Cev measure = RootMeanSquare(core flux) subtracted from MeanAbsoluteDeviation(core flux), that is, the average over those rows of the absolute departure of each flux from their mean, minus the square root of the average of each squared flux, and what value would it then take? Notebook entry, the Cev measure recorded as -5.72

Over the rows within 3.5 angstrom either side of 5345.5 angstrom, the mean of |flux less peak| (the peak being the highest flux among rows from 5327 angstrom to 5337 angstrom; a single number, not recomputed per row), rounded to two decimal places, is 0.78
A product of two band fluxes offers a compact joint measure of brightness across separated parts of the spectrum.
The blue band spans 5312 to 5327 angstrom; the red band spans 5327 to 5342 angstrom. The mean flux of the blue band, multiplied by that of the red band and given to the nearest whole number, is 37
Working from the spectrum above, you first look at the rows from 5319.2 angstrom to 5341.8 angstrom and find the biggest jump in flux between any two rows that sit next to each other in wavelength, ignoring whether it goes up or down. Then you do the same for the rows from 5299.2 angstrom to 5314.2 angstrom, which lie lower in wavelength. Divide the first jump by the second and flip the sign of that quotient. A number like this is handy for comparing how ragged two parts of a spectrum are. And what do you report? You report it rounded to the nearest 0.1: -1.0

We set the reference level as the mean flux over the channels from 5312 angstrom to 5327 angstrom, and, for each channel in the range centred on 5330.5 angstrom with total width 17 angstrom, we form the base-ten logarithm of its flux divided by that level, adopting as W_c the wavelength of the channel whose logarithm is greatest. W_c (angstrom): 5333.0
